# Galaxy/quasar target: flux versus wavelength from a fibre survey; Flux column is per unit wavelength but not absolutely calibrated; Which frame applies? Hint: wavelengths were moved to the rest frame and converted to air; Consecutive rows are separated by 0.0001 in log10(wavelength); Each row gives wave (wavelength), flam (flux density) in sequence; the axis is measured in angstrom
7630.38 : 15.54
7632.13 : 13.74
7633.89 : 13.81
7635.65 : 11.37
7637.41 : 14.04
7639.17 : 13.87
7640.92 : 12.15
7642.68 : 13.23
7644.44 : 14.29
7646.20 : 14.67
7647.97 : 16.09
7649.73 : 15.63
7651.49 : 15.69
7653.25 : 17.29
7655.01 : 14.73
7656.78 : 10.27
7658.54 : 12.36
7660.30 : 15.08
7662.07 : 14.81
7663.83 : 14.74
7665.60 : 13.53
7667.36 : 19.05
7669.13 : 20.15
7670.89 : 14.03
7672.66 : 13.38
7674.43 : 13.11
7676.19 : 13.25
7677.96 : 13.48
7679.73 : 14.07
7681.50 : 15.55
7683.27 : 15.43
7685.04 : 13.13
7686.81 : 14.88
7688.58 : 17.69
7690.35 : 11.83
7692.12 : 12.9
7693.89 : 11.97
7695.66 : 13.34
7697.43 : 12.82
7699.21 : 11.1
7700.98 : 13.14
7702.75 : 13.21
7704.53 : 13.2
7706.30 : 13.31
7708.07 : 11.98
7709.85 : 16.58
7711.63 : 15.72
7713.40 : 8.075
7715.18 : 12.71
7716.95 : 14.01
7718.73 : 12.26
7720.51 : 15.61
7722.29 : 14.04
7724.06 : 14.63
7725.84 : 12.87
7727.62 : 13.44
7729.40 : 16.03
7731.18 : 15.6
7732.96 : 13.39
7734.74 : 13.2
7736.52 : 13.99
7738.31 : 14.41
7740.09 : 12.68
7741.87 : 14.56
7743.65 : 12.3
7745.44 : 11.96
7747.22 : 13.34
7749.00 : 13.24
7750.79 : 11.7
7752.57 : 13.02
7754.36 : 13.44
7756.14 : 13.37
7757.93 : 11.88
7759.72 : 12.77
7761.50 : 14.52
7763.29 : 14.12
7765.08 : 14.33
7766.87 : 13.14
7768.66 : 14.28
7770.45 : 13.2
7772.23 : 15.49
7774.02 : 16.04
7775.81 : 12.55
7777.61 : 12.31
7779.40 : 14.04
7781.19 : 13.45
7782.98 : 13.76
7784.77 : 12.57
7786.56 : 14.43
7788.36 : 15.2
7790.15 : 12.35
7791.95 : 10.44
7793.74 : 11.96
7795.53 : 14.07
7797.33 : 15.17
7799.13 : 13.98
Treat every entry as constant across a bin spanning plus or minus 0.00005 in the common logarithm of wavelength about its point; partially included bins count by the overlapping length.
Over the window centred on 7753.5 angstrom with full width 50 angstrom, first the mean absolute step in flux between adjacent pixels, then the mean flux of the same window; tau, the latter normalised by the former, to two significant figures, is 12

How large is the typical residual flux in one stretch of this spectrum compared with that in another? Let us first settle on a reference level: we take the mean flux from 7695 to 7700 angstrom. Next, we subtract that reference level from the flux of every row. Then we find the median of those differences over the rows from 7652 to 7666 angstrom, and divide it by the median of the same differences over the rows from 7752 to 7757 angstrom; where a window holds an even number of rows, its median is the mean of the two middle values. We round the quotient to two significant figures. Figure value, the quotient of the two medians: 2.4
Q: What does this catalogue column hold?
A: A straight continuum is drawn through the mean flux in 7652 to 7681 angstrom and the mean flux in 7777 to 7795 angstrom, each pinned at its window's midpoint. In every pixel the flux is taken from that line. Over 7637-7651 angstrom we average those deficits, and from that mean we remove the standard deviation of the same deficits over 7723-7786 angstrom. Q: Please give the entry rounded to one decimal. -0.5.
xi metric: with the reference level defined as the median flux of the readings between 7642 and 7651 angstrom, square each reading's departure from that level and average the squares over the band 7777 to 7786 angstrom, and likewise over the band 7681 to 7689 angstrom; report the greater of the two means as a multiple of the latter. 1.0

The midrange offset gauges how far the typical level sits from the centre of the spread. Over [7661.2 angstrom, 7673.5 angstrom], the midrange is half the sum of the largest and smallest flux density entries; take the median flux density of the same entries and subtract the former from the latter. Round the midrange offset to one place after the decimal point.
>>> -2.0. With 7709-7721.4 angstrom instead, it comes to 1.7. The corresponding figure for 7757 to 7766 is 0.9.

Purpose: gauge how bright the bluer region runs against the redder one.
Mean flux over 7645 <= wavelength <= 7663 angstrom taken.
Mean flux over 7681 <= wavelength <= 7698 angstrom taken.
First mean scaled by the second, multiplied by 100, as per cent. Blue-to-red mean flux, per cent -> 105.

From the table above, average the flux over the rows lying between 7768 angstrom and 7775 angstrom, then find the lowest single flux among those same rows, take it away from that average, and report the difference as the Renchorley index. 1.6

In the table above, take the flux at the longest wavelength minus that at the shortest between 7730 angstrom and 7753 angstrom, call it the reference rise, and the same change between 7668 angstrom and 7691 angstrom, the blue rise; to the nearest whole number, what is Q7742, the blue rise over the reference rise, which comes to 3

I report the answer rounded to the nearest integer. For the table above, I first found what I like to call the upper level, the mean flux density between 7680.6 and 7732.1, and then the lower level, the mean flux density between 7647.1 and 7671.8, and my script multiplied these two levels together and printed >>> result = 209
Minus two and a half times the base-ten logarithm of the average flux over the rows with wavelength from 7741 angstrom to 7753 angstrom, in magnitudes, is -2.77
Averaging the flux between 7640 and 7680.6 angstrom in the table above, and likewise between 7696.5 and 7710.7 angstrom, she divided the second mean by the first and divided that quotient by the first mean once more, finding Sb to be 0.062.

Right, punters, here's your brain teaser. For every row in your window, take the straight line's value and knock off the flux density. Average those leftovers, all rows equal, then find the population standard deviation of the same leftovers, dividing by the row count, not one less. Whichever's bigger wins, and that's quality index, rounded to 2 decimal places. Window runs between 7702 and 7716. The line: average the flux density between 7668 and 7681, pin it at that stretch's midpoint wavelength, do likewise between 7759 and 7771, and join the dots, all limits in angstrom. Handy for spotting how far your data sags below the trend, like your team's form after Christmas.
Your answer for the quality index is 2.38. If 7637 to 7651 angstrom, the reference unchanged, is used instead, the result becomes 1.20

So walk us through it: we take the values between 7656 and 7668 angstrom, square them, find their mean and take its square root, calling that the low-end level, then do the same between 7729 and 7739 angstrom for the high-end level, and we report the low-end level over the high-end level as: 1.00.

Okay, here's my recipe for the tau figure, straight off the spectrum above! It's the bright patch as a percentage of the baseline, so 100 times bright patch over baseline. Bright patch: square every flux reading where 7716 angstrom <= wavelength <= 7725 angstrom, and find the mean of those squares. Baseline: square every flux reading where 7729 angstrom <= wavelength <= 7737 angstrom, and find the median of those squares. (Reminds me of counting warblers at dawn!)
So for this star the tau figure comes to 102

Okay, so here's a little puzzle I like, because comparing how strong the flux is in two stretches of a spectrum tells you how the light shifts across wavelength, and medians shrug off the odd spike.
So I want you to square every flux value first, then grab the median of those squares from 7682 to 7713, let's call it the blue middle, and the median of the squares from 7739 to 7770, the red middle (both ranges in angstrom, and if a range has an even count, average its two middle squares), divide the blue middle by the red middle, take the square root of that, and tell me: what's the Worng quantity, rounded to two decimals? 1.00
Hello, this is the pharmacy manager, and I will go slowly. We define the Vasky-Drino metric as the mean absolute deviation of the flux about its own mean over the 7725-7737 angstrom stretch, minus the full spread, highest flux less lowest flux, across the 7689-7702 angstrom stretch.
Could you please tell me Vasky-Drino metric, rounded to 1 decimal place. -1.2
